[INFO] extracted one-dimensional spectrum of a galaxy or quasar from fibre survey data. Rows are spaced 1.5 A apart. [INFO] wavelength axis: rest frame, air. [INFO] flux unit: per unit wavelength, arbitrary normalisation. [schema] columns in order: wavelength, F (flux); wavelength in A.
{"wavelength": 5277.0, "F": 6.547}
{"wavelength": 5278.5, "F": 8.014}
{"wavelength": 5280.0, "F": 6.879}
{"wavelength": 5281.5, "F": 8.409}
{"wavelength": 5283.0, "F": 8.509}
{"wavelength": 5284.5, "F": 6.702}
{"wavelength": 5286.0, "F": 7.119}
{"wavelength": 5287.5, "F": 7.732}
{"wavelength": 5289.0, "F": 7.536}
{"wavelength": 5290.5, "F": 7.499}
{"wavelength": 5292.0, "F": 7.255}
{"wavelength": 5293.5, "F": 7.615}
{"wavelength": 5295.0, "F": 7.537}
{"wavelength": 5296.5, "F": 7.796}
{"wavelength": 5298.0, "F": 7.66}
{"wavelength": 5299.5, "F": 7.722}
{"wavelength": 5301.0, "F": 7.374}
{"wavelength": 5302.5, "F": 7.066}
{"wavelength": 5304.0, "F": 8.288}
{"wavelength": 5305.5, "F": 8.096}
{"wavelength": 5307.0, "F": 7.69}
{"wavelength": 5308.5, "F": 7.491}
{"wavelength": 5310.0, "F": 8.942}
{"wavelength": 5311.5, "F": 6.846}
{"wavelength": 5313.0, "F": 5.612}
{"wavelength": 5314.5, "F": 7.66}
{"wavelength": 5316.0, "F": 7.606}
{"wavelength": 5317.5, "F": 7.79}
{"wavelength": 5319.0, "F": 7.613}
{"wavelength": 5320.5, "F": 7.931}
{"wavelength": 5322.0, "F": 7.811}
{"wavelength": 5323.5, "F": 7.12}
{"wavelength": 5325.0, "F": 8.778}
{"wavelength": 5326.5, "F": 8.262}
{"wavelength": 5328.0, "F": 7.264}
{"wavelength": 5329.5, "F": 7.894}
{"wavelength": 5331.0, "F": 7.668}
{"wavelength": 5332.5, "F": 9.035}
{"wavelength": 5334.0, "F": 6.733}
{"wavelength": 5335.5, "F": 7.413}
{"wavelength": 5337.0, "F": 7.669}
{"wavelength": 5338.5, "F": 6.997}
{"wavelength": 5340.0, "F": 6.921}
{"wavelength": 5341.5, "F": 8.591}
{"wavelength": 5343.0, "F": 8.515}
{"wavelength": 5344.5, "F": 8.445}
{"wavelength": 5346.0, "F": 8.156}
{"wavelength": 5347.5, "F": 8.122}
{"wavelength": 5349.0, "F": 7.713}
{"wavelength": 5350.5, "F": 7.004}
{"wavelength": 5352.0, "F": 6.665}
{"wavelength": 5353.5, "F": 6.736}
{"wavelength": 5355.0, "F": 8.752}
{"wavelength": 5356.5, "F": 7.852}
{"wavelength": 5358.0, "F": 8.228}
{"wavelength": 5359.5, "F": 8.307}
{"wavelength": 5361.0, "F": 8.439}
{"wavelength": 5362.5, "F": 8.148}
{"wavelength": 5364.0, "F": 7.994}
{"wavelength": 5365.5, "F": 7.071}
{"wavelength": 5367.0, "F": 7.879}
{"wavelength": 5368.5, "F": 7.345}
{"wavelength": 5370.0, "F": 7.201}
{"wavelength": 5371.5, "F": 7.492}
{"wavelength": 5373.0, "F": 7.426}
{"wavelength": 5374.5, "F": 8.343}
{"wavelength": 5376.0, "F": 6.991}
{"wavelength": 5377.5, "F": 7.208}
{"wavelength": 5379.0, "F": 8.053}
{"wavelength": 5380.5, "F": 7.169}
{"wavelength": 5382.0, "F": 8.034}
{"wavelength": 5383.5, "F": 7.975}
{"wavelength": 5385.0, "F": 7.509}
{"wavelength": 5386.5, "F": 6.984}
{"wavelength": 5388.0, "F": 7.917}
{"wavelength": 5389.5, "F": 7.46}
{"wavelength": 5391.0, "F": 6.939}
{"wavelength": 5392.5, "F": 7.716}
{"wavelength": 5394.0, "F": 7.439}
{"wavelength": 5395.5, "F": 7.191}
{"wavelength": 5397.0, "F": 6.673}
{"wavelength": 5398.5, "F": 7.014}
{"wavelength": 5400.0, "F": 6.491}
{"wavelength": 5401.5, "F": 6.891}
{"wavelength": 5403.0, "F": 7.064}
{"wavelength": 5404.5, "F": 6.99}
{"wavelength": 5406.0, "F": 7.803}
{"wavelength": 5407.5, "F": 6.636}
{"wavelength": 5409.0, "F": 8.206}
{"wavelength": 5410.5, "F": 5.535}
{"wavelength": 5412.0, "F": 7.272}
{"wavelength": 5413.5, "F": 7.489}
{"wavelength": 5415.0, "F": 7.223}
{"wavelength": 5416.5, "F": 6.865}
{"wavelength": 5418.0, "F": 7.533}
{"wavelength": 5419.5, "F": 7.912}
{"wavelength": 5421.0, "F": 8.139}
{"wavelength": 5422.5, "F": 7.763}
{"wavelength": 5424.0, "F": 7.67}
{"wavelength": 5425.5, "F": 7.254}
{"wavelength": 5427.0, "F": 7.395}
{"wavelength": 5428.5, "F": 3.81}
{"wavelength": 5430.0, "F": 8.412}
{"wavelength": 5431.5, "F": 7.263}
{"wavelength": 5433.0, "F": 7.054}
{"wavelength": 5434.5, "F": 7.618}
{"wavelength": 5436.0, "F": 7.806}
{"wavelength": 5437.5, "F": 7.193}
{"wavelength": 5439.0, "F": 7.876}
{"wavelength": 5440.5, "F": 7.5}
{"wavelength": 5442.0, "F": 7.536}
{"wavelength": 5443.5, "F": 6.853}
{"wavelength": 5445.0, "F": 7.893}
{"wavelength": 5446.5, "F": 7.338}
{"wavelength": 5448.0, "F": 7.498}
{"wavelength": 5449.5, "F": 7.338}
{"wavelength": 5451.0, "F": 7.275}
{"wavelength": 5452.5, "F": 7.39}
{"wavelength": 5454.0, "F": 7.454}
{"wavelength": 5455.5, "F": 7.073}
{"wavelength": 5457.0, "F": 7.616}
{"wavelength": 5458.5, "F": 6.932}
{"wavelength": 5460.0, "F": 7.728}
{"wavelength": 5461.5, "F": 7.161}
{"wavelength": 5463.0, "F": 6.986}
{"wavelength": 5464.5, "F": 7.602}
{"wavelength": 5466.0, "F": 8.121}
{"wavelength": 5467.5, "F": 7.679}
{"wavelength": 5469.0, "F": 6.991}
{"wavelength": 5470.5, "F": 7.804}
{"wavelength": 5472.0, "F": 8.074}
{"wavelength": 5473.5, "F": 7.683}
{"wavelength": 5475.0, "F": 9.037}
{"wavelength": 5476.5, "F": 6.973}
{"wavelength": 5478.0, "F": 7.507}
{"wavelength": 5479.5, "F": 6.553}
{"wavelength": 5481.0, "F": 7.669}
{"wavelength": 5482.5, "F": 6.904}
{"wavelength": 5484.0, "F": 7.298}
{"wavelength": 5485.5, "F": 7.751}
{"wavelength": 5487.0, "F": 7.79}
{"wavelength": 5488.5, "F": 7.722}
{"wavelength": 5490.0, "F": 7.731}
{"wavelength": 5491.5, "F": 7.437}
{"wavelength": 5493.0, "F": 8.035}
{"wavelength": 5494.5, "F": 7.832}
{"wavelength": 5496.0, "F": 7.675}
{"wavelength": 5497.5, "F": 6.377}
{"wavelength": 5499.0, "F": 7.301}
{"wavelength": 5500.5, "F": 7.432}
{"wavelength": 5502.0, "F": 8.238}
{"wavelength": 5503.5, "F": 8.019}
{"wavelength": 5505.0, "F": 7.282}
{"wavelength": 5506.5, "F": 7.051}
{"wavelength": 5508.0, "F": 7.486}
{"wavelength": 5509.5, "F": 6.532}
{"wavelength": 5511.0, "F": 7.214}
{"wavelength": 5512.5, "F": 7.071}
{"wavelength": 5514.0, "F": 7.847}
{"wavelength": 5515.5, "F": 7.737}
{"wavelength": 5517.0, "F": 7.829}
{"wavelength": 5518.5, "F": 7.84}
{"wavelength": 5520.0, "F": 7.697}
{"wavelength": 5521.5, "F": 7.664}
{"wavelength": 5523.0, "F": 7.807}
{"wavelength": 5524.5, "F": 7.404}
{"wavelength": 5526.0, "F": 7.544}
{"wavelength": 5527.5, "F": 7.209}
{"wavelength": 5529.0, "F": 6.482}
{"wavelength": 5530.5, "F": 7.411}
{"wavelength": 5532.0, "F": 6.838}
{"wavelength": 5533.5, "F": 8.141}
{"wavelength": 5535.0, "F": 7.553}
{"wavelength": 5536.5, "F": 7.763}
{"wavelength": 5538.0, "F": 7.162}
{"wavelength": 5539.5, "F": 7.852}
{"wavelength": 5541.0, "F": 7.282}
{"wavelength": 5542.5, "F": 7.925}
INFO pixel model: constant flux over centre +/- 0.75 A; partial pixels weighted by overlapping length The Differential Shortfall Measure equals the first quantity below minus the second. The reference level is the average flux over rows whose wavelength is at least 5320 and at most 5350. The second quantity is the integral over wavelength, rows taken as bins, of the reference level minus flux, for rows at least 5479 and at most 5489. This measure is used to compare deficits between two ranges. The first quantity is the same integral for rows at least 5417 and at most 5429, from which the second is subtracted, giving 3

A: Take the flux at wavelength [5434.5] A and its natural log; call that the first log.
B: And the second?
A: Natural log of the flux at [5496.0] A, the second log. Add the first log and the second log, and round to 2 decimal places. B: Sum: 4.07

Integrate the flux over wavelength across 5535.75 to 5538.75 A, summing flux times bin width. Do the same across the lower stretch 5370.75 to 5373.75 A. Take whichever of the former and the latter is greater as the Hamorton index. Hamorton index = 22.4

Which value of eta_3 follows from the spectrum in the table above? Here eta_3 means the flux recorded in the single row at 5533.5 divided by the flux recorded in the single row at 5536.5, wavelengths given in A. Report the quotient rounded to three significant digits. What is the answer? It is 1.05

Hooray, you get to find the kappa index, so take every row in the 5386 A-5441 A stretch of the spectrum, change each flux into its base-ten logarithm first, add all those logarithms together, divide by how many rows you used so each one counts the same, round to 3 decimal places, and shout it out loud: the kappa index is 0.857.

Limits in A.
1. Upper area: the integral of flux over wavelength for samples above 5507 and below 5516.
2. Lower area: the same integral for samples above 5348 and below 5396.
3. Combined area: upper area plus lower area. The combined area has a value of 431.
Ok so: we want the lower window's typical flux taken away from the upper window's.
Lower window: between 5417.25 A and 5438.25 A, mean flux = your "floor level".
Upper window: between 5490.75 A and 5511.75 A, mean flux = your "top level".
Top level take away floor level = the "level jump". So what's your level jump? 0.08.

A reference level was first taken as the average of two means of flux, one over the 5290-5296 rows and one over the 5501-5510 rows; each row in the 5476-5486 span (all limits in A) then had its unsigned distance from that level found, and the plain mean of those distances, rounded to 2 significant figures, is 0.38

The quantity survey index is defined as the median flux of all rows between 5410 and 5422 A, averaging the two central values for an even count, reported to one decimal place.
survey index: 7.4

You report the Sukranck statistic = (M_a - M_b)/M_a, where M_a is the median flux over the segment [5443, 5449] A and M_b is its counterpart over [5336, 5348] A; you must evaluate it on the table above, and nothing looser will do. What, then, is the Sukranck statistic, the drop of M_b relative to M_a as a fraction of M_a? -0.10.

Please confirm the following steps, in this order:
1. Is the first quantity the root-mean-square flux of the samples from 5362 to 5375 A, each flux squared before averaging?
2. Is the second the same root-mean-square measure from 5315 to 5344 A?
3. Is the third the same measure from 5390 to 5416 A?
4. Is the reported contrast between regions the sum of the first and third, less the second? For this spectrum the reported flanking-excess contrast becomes 6.99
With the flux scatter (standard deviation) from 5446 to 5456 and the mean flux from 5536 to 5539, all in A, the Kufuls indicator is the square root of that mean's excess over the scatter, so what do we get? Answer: 2.71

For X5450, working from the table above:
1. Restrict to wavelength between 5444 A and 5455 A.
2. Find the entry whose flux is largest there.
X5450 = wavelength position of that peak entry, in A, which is 5445.0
